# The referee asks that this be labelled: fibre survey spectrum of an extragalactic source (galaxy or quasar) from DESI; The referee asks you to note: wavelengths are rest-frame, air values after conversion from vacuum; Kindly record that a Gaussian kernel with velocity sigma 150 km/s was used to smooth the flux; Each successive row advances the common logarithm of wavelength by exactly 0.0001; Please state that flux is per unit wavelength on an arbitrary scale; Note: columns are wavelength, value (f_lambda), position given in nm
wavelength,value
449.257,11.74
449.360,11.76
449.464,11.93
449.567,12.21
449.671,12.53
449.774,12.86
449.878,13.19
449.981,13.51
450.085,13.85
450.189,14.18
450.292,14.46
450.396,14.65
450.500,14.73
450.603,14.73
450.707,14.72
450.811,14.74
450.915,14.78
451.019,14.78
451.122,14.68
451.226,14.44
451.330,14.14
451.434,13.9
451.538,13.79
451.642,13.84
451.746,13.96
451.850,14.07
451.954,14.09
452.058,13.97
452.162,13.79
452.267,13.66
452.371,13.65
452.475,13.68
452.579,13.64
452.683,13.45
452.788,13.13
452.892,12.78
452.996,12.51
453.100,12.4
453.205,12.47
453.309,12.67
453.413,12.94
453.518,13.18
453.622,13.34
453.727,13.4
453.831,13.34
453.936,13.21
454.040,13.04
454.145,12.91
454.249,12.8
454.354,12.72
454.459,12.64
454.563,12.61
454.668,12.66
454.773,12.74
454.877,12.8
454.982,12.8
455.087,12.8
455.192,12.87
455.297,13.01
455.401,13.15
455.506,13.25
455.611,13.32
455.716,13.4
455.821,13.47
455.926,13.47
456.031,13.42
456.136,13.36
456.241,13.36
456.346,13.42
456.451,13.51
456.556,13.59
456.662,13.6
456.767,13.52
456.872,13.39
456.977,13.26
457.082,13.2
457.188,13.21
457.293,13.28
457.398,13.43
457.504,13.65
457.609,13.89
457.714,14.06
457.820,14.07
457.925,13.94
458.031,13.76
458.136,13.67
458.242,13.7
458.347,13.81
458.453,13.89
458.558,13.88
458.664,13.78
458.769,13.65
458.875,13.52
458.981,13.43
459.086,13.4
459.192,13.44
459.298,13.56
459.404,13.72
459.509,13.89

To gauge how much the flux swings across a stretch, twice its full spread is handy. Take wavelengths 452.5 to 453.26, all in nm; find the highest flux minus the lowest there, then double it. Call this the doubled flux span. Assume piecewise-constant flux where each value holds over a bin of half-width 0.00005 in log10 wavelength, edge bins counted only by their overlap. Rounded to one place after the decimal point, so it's 2.5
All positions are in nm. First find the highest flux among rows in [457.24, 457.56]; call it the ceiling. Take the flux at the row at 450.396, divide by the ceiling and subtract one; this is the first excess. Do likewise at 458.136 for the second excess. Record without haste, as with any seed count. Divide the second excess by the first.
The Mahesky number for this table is 0.0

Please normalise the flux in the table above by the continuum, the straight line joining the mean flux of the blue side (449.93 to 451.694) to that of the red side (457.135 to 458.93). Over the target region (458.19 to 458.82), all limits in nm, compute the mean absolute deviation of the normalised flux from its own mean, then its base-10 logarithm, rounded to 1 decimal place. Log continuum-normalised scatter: -2.3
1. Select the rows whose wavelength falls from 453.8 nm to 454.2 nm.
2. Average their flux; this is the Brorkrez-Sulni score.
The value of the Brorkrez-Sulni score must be 13.12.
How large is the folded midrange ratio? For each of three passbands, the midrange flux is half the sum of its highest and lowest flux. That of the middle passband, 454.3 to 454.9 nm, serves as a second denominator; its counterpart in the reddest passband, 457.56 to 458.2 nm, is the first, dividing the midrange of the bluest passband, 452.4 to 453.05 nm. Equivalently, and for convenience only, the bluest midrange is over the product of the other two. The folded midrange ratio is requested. 0.074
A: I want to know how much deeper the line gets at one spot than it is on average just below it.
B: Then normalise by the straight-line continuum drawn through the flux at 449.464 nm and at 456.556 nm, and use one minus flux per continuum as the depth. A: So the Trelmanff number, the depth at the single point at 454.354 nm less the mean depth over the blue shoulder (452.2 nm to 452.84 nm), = 0.10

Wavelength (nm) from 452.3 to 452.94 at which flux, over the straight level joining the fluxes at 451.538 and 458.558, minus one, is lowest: 452.892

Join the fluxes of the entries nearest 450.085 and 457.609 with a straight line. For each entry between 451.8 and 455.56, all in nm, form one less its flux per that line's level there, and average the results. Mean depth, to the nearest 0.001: 0.054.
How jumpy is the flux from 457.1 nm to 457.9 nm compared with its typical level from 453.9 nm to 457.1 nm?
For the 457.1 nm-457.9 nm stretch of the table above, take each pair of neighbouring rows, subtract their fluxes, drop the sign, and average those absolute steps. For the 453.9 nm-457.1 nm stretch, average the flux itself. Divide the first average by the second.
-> 0.0109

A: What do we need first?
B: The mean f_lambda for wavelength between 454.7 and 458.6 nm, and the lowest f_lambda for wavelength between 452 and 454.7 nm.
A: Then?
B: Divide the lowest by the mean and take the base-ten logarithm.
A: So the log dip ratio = -0.035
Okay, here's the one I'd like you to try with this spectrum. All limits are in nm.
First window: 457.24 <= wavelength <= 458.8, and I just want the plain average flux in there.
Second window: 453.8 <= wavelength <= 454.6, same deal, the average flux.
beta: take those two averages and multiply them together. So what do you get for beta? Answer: 178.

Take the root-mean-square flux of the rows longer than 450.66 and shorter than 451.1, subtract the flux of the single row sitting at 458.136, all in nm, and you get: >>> 1.1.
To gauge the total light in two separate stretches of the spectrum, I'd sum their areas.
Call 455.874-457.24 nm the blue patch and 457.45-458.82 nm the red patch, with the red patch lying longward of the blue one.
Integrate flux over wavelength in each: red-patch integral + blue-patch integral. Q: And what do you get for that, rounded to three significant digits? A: 37.3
